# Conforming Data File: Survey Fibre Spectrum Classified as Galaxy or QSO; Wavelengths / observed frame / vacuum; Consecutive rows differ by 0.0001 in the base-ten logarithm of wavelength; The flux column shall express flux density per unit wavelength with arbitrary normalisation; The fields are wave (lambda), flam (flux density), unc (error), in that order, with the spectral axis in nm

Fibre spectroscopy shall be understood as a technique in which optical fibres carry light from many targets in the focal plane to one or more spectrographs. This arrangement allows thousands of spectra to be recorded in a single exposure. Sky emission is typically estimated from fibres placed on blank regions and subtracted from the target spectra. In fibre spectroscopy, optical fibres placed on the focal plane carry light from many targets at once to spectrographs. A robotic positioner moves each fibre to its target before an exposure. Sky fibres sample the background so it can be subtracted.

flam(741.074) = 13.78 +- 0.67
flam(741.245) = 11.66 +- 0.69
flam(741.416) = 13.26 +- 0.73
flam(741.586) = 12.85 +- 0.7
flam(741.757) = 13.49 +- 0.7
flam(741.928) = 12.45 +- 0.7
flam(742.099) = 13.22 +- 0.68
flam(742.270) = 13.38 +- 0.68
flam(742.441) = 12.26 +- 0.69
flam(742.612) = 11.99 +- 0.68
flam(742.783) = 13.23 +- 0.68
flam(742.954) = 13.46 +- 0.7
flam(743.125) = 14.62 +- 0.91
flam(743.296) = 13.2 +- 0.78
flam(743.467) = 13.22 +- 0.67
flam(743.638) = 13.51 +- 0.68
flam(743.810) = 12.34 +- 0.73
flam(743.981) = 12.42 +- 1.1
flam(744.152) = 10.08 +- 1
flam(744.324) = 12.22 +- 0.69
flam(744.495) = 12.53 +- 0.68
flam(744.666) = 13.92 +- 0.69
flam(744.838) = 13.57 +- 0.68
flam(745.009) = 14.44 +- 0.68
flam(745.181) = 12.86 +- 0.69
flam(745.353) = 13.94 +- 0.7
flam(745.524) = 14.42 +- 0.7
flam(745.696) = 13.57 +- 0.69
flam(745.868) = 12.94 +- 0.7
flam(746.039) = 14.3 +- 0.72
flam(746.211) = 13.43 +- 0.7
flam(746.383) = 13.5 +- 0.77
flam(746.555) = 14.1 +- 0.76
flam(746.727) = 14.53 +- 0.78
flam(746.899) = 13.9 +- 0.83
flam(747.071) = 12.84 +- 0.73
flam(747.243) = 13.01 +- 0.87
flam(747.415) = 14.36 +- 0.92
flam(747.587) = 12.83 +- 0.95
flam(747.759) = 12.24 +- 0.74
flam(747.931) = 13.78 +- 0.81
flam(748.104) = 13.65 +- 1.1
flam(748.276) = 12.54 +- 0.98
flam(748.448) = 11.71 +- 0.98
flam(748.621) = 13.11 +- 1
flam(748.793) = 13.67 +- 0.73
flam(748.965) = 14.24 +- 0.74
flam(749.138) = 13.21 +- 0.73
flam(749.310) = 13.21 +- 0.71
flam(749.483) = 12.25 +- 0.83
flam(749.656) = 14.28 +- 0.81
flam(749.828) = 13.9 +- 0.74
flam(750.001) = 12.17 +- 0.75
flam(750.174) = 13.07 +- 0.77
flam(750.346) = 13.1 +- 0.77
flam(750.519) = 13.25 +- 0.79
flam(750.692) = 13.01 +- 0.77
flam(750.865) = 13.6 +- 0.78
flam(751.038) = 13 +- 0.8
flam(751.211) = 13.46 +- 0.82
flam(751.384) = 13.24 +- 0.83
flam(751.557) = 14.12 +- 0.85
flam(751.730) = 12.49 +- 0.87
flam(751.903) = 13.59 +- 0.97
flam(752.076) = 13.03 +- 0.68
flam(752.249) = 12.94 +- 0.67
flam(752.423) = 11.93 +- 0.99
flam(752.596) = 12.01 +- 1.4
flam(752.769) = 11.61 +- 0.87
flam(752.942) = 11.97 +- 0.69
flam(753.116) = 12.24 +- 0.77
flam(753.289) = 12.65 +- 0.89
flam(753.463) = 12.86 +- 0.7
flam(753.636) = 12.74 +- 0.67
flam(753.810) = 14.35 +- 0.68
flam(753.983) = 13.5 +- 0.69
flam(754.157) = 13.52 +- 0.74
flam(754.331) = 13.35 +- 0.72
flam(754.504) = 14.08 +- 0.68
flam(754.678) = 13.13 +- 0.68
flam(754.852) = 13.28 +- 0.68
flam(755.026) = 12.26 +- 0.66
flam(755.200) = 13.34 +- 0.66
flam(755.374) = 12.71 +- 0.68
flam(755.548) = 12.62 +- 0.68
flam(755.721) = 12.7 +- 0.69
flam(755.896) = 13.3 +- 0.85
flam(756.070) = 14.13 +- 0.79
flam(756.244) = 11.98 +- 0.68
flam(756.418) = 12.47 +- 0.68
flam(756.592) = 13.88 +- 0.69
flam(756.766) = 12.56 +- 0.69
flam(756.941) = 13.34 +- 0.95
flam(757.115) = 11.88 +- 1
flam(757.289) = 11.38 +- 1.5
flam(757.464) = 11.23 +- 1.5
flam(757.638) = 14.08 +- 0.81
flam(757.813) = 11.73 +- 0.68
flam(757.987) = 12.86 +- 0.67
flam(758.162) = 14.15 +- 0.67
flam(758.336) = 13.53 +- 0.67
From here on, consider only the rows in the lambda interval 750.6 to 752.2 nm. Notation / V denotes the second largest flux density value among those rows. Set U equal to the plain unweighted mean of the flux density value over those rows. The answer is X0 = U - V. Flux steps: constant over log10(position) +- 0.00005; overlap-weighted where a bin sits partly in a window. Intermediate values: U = 13.3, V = 13.6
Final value -0.3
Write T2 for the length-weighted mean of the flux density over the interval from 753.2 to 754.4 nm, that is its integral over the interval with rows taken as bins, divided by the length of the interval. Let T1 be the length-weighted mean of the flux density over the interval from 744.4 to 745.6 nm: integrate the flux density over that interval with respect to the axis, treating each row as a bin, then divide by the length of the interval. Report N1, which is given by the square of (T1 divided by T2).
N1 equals 1.06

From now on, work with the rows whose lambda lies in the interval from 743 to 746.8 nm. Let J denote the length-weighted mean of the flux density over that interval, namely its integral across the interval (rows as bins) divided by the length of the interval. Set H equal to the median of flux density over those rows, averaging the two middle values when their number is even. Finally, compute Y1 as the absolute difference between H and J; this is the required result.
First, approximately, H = 13.5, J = 13.3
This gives 0.159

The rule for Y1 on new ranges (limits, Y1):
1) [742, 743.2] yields 0.087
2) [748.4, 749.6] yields 0.086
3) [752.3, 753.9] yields 0.258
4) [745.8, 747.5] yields 0.001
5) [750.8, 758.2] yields 0.037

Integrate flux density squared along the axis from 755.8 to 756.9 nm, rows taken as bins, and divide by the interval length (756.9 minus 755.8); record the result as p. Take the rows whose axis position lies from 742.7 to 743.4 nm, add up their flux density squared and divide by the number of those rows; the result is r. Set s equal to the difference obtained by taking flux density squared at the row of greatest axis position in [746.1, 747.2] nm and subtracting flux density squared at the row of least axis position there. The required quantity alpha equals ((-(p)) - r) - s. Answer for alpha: -342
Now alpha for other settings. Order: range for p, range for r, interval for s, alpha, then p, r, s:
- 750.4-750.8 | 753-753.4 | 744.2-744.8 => -372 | 173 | 155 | 44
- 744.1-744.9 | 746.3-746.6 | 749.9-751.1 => -370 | 159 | 191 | 21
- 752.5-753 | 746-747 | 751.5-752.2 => -306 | 141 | 195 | -30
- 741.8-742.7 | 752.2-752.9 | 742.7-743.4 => -308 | 162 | 147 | -1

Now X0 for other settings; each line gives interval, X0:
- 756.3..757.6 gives -0.9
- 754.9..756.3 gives -0.5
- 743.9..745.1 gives -1.2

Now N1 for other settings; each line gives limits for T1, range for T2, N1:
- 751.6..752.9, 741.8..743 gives 0.95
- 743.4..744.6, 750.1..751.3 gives 0.87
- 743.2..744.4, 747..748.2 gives 0.88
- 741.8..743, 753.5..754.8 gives 0.91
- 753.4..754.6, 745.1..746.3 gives 0.98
